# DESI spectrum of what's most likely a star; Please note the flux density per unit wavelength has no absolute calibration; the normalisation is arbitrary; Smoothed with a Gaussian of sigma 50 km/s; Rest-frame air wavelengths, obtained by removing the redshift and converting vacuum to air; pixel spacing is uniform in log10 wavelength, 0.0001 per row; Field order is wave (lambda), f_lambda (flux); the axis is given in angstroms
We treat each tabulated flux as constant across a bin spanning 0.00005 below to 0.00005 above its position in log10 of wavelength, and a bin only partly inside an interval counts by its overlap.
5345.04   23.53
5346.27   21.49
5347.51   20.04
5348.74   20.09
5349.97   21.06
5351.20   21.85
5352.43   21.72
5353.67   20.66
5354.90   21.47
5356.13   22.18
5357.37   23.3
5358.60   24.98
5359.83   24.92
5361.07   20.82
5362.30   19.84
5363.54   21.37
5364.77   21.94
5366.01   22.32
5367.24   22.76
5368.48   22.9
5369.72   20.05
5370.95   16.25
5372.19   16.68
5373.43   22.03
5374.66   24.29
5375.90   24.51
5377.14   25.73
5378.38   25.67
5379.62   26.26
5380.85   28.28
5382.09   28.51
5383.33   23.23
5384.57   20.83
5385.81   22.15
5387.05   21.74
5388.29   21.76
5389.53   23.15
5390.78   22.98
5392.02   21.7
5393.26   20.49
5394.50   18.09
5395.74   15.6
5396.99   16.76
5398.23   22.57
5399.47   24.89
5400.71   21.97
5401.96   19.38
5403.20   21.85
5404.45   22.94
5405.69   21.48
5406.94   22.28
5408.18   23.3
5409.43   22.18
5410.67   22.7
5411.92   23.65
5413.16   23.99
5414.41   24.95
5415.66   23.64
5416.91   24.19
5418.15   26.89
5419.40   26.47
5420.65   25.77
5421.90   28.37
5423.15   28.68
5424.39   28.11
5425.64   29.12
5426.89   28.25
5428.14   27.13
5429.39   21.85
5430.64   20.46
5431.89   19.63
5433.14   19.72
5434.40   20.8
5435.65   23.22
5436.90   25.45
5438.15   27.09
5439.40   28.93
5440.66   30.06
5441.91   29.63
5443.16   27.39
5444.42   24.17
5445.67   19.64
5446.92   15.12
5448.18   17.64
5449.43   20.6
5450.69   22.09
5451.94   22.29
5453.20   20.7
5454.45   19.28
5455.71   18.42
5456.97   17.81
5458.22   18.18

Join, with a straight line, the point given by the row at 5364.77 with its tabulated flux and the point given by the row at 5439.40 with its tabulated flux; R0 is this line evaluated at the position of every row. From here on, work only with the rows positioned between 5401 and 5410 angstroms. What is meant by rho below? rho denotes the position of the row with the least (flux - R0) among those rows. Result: 5401.96 angstroms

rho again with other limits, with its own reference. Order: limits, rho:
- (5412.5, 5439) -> 5433.14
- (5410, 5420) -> 5410.67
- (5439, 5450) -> 5446.92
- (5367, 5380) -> 5370.95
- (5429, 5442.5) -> 5433.14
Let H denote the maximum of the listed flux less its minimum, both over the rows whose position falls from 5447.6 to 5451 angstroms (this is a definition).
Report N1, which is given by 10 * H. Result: 44.5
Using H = 4.45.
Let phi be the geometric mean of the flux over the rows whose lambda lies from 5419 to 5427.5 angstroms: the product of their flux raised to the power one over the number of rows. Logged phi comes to 27.8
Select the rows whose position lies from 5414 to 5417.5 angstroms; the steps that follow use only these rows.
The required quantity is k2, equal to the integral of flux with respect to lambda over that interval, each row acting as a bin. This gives 84.6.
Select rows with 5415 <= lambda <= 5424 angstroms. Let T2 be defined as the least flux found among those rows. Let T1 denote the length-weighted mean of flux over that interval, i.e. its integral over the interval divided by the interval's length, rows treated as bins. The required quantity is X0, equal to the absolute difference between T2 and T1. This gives 2.7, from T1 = 26.3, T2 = 23.64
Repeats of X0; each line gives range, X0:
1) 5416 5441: 5.8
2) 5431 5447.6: 8.7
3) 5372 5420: 7.3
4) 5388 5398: 4.5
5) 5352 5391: 6.4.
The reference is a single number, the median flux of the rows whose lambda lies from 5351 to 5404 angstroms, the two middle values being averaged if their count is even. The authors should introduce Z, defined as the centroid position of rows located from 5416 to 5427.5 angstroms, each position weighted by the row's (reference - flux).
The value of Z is 5422.7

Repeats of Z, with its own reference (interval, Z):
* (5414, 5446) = 5429.2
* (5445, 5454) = 5447.7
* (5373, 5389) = 5379.1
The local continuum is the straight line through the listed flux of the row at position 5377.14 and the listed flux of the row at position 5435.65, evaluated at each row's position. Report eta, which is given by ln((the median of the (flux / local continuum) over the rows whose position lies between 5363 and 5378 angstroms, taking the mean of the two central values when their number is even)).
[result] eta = -0.16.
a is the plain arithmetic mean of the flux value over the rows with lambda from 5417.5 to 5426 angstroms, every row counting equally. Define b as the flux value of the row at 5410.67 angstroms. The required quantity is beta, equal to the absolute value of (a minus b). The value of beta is 4.9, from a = 28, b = 22.7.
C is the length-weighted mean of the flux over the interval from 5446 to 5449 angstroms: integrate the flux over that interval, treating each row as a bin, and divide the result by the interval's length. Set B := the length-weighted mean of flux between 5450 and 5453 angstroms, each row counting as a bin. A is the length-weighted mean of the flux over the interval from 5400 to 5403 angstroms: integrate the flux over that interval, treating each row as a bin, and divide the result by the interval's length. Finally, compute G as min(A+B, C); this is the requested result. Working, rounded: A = 21.0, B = 21.9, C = 17.0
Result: 17.0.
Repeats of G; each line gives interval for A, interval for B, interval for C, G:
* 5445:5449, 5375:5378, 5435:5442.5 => 27.4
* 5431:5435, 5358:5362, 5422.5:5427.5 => 28.6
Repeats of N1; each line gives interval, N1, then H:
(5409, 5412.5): 14.7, 1.47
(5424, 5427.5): 10.1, 1.01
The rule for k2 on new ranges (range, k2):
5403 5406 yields 66.5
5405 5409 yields 89.4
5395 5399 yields 74.2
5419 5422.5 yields 94.0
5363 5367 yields 88.0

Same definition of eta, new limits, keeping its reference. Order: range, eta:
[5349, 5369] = -0.19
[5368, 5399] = -0.14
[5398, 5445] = 0.00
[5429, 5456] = -0.08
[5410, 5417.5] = -0.01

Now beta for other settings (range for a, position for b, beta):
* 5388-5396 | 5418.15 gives 6.4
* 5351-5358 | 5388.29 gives 0.1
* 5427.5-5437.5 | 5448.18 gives 4.6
